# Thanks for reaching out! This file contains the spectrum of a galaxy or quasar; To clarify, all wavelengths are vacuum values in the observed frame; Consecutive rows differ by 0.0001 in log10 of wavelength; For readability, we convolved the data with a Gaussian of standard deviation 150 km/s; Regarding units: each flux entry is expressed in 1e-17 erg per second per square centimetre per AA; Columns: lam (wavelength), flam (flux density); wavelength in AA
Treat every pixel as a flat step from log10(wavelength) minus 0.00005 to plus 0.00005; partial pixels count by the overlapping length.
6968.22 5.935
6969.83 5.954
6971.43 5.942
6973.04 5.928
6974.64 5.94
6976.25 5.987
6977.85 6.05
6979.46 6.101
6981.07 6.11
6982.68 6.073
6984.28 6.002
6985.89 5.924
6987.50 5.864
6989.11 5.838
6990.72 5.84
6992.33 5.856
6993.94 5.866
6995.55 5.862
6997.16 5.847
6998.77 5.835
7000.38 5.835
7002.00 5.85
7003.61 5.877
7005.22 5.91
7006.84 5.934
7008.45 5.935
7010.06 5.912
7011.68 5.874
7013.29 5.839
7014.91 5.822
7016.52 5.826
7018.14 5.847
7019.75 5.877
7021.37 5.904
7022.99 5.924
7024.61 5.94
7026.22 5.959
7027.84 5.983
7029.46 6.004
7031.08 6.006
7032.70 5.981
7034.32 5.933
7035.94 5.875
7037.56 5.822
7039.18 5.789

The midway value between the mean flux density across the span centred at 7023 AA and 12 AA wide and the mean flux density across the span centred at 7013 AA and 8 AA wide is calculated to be 5.89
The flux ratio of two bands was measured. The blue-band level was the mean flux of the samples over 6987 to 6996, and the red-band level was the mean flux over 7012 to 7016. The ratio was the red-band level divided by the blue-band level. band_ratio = 1.00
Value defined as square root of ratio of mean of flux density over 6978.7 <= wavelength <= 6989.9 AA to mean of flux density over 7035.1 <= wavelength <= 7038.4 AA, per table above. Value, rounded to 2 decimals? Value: 1.01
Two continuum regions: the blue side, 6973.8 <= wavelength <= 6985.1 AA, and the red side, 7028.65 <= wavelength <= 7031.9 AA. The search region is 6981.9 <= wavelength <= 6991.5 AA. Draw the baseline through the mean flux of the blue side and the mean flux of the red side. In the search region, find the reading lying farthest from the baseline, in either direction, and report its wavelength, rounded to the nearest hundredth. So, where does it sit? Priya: 6989.11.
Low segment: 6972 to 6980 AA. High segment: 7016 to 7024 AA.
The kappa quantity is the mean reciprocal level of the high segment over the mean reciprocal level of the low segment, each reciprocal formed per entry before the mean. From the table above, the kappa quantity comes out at 1.02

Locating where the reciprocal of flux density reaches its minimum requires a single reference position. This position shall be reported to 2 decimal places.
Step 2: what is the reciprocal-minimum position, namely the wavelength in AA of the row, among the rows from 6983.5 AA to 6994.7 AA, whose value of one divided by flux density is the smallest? 6984.28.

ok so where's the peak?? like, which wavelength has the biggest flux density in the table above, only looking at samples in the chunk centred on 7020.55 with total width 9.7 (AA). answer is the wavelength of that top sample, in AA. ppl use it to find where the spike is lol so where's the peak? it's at 7024.61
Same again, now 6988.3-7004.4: 7003.61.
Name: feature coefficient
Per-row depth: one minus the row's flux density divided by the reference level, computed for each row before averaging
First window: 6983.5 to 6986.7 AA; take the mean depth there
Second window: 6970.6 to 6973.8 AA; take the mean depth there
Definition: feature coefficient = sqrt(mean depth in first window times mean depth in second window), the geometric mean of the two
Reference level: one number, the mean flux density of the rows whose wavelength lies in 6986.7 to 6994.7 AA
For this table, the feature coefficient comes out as 0.016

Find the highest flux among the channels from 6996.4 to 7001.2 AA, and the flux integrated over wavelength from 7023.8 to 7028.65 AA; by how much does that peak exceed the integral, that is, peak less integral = -23.1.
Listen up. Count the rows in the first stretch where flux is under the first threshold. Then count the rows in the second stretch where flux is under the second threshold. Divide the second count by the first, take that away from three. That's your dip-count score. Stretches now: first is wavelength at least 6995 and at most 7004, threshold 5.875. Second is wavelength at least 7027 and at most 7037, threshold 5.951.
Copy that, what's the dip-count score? 2.6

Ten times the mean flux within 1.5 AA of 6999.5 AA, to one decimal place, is 58.4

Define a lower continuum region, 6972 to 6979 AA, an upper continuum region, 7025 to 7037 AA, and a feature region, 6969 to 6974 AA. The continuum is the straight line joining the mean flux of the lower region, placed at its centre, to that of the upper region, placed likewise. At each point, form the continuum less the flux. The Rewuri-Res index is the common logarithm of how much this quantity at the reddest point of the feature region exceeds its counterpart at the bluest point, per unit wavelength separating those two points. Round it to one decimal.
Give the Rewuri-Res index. -2.1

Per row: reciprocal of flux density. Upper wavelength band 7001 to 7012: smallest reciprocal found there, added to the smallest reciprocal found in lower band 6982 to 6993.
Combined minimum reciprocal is 0.333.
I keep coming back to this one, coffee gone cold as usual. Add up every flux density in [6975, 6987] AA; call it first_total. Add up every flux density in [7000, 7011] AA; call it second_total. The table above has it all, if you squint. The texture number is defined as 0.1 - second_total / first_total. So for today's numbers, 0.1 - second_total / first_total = -0.876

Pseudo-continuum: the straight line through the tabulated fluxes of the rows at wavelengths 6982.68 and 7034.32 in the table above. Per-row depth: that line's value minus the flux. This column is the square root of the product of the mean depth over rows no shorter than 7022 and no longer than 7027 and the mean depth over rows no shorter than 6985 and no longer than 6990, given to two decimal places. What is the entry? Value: 0.06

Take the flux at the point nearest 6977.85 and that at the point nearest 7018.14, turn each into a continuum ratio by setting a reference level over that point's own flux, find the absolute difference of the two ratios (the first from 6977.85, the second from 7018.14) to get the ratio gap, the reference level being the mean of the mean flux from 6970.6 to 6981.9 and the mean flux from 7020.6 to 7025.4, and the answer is 0.034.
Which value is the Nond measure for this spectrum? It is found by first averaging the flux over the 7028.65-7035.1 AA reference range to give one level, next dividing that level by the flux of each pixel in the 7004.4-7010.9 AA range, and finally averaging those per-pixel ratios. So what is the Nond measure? 1.01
